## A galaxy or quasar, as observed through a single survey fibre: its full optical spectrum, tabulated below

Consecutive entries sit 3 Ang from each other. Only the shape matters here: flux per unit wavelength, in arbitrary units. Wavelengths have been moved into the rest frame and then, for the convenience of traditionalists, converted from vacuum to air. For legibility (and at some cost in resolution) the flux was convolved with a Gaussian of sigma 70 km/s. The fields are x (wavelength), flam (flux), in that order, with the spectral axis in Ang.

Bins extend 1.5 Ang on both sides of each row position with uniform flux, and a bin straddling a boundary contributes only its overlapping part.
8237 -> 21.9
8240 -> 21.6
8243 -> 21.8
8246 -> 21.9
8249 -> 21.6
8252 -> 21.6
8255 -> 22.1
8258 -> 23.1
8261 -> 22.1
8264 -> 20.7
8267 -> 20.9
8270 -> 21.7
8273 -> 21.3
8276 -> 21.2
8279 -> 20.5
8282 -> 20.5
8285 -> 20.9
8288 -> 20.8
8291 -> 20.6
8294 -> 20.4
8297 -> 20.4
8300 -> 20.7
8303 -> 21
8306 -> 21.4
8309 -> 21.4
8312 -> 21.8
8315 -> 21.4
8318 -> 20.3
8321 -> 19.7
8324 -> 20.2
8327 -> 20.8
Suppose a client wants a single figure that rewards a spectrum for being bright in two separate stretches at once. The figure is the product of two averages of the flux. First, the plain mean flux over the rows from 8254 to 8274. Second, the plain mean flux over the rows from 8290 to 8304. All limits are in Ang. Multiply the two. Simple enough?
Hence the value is 447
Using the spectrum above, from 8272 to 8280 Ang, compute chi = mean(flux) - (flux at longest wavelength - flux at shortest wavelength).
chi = 21.8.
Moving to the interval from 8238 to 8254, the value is 21.7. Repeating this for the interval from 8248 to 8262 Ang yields 21.6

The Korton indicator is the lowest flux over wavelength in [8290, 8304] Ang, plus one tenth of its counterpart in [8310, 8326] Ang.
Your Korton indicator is 22.4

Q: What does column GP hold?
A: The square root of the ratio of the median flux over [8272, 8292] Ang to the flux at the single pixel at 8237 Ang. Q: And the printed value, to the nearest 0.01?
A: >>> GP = 0.97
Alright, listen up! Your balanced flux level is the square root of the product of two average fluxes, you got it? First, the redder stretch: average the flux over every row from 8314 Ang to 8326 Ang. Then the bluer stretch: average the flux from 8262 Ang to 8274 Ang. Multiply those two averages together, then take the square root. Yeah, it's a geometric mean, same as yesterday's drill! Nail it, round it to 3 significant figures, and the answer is 20.8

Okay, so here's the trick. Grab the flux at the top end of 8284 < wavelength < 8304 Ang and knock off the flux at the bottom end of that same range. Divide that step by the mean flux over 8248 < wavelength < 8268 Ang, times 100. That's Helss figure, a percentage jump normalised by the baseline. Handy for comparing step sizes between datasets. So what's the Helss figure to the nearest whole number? 0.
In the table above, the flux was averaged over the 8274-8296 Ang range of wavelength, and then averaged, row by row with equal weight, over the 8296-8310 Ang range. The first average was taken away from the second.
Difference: 0.3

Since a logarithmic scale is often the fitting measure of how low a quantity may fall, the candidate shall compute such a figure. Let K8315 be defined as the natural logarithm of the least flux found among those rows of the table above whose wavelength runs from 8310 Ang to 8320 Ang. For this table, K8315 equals 3.01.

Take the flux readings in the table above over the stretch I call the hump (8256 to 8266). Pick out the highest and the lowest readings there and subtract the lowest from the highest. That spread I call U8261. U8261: 2.4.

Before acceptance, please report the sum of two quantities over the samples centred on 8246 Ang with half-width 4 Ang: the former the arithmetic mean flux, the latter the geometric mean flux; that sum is 43.5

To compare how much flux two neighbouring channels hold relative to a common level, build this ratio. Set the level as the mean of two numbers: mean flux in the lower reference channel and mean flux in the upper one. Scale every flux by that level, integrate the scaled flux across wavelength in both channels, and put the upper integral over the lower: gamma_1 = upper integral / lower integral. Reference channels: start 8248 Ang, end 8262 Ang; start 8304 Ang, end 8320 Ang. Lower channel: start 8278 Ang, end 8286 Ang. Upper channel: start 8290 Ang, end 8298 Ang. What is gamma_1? 0.99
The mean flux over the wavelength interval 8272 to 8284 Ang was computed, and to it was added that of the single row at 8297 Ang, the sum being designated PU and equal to 41.3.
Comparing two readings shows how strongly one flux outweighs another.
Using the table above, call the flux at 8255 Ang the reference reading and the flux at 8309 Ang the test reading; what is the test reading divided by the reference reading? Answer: 0.97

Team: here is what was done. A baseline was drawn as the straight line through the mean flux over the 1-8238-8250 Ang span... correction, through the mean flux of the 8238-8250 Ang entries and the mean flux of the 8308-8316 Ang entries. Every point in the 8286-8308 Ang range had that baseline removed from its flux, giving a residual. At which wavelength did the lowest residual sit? 8294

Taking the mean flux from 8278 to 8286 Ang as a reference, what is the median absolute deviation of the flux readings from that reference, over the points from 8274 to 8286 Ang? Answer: 0.20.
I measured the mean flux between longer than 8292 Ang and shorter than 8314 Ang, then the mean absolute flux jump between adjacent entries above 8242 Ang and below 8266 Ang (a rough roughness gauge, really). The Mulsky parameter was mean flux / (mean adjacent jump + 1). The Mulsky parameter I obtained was 13.0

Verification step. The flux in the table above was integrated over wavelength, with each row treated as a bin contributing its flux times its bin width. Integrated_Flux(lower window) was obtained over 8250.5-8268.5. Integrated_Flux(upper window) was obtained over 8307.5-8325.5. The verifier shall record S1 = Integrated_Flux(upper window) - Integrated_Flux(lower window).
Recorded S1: -17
